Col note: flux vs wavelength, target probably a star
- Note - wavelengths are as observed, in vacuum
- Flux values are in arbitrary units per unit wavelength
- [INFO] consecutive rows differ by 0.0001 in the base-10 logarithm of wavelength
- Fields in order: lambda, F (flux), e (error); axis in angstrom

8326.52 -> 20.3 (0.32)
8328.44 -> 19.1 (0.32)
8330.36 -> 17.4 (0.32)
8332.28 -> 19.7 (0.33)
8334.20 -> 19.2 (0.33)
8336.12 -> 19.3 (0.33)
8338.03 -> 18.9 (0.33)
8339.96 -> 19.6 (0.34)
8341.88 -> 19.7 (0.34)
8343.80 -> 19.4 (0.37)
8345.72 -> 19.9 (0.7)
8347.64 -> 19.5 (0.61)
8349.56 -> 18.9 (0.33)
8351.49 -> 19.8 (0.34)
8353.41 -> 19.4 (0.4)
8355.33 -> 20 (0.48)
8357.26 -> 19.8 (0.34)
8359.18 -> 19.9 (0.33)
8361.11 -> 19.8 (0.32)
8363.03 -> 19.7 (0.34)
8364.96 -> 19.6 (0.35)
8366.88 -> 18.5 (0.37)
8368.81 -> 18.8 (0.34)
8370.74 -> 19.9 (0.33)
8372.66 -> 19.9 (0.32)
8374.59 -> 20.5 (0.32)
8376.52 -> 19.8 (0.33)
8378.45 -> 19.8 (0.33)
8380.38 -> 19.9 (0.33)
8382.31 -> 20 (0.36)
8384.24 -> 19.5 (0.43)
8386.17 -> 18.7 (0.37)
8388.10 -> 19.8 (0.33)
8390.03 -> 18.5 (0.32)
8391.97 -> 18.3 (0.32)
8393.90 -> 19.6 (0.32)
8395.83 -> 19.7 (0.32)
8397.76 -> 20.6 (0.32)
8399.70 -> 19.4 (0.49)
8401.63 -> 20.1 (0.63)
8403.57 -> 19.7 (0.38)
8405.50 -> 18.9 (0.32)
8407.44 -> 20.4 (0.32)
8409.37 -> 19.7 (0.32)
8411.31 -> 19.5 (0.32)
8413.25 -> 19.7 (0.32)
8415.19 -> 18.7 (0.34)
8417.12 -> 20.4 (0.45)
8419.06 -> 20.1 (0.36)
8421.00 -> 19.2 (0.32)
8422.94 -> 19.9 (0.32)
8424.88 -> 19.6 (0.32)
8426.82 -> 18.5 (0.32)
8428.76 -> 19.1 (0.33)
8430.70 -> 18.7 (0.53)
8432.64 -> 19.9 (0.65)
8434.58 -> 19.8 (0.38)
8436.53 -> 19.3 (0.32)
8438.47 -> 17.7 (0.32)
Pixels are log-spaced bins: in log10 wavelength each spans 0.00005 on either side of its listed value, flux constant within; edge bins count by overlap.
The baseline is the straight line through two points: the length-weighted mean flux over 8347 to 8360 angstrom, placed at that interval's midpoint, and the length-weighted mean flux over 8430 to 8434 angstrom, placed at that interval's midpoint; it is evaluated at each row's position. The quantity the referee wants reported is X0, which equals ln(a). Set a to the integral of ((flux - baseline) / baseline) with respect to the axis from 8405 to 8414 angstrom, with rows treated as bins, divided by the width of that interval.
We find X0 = -4.52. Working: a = 0.0108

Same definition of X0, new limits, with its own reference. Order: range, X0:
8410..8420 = -4.44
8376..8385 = -4.31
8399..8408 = -4.60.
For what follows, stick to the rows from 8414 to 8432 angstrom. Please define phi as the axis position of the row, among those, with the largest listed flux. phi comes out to 8417.12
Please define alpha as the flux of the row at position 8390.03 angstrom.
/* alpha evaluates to 18.5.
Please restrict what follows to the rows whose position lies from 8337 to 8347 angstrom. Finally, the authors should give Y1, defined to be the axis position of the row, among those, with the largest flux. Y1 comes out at 8345.72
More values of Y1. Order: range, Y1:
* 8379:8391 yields 8382.31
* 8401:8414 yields 8407.44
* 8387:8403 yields 8397.76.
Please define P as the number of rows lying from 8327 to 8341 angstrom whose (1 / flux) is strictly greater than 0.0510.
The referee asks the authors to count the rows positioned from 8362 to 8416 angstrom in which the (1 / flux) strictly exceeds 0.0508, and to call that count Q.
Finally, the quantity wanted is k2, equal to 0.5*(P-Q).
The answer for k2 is -3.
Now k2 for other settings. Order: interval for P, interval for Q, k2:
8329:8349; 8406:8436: 0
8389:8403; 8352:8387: -1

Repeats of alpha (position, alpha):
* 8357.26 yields 19.8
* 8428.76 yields 19.1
